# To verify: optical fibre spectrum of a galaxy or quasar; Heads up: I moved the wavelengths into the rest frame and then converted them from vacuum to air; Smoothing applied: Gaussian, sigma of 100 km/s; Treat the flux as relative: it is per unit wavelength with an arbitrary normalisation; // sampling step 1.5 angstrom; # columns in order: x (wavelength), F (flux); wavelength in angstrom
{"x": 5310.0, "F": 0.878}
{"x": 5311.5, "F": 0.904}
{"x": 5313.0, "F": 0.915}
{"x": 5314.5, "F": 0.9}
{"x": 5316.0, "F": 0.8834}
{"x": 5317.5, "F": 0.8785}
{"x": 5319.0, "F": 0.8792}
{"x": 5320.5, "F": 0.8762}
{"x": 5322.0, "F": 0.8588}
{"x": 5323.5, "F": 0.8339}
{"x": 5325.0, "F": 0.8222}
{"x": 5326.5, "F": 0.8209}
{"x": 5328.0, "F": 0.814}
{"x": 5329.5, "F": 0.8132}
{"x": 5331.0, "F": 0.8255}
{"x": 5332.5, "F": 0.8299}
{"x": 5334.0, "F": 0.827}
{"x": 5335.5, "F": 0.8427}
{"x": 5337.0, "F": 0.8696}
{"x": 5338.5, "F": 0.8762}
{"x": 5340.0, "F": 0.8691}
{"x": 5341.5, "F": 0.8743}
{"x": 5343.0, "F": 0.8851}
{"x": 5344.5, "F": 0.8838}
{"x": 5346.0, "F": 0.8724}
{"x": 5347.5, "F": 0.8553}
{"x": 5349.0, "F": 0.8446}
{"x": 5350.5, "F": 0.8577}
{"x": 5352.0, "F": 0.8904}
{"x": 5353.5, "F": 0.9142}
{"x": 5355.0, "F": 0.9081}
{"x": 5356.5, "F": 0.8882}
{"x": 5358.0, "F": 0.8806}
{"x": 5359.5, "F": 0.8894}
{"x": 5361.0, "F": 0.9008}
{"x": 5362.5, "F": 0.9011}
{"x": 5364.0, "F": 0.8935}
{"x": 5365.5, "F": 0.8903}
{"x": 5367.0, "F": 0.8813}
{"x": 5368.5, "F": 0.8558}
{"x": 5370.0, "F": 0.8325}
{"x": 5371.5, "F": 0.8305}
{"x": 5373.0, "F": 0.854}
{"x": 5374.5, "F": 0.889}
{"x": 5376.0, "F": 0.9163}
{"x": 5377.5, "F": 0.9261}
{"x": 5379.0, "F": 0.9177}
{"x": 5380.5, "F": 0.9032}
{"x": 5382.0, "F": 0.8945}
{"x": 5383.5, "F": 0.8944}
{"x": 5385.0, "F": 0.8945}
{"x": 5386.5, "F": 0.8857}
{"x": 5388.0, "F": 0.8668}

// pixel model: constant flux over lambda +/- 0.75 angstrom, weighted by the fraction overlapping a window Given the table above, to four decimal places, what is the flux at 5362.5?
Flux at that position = 0.9011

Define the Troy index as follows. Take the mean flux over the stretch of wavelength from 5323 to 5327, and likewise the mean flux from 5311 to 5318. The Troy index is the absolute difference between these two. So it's 0.071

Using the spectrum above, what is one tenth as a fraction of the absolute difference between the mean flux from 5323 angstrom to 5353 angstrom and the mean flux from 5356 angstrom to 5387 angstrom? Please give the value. 3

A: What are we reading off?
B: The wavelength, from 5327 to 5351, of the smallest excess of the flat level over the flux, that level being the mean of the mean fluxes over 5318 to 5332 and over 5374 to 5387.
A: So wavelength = 5343.0 angstrom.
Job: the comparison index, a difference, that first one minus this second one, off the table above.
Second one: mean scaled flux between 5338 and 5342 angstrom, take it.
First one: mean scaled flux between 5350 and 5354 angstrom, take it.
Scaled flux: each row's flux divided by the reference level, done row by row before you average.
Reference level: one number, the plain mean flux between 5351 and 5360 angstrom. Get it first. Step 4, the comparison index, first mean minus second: 0.016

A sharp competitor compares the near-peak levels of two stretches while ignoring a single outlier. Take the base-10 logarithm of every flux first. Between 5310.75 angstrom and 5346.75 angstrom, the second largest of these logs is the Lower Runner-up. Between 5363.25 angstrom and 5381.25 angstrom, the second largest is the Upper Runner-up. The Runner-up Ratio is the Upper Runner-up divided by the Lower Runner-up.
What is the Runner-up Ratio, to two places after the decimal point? 0.85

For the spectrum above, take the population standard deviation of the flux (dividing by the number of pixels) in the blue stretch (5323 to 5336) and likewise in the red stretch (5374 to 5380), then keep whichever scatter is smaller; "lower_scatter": 0.009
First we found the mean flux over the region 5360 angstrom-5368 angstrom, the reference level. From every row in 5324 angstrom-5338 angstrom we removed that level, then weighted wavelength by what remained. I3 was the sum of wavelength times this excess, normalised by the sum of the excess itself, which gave 5330.2 angstrom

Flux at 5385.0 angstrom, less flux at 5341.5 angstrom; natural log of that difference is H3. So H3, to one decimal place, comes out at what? -3.9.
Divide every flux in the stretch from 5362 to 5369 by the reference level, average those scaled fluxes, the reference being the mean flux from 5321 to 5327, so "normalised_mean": 1.06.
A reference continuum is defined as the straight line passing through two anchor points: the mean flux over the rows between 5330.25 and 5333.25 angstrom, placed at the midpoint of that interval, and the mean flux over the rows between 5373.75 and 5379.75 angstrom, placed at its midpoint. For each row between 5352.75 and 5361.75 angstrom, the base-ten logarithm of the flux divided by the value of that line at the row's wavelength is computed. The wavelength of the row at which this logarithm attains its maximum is 5353.5 angstrom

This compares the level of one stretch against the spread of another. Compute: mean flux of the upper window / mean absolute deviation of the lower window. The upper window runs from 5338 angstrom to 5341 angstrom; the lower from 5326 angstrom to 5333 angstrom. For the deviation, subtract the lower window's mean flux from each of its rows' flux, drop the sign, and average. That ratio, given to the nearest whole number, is 154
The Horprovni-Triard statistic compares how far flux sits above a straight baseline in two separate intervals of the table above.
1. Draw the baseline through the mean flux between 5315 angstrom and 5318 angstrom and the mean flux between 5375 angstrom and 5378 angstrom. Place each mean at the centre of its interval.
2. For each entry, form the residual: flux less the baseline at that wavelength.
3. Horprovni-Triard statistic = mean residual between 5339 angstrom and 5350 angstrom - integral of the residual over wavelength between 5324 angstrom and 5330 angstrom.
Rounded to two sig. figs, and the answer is 0.39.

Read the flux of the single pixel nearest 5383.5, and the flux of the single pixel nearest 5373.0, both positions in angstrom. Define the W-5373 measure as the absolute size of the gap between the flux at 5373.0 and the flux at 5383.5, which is 0.04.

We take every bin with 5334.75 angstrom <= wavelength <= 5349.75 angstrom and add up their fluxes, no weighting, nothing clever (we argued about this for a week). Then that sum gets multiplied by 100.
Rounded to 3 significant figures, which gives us 867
